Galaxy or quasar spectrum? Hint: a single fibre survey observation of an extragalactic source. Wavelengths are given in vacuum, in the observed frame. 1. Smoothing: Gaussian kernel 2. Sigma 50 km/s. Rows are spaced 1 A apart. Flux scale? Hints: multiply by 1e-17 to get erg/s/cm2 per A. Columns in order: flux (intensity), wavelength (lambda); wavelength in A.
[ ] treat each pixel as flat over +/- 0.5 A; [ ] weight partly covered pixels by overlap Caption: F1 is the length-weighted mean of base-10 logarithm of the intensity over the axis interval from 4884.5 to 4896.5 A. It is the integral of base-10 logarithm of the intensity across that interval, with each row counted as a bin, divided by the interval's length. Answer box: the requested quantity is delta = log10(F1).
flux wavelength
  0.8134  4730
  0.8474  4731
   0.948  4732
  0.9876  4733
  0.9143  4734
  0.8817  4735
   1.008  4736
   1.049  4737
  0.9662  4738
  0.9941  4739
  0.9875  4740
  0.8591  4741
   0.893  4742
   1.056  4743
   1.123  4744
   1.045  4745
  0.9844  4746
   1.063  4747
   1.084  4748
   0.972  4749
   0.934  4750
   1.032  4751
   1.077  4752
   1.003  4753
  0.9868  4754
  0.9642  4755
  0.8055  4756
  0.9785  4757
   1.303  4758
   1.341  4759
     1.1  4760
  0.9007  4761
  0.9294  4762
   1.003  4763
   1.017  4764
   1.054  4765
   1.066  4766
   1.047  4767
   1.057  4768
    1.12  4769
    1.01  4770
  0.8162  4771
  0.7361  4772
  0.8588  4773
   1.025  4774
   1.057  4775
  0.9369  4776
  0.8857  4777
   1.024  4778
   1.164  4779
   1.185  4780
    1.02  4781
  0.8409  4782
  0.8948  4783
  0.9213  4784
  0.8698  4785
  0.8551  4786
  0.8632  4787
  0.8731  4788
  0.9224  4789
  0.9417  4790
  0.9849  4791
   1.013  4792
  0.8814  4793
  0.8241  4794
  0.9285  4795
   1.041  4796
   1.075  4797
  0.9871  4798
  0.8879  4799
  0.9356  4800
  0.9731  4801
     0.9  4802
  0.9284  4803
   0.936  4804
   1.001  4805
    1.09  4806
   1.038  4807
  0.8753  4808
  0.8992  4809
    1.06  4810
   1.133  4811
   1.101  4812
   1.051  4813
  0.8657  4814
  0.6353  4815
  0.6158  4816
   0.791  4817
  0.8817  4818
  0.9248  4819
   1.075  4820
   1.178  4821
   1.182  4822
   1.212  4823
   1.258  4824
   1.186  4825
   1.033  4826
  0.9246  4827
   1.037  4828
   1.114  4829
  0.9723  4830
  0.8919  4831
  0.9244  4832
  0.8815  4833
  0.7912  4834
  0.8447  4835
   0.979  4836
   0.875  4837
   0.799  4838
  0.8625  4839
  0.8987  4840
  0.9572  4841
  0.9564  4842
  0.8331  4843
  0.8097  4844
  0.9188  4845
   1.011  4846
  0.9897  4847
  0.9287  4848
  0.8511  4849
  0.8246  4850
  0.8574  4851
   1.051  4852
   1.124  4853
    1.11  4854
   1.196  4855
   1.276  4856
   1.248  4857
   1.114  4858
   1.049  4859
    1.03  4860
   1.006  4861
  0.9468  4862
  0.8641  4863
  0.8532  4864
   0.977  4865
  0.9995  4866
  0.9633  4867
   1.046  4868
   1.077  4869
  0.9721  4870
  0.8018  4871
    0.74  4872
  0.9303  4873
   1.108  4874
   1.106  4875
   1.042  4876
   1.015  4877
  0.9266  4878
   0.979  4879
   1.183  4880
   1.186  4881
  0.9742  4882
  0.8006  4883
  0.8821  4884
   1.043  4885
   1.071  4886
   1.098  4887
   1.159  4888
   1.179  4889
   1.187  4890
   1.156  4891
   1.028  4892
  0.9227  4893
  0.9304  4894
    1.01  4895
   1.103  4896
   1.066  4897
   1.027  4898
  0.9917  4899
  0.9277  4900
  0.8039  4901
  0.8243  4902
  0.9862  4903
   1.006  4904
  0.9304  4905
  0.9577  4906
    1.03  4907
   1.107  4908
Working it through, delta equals -1.5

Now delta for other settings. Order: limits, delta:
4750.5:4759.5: -1.7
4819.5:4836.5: -2.1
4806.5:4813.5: -2.1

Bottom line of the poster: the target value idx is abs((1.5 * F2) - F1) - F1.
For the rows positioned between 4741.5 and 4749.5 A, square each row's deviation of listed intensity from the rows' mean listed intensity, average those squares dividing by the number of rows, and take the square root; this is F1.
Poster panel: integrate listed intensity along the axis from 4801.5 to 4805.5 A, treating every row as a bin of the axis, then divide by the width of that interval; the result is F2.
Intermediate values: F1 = 0.069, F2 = 0.94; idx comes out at 1.27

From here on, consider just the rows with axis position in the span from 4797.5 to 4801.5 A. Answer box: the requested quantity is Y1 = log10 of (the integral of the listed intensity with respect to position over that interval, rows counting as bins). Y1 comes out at 0.58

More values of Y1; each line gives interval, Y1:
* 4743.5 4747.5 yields 0.62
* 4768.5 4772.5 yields 0.57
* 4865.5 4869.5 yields 0.61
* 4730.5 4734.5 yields 0.57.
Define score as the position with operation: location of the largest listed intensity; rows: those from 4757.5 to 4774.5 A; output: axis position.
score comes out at 4759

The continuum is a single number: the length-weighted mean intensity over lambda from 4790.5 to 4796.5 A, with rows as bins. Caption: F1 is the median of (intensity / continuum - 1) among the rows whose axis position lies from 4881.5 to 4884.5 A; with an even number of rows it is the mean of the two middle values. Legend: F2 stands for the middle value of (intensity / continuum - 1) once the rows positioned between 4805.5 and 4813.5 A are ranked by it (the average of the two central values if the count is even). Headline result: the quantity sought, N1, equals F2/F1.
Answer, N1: -1.7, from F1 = -0.07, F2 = 0.116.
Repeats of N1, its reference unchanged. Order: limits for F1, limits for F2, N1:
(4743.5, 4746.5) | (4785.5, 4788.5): -0.8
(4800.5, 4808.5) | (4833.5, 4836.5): -11.1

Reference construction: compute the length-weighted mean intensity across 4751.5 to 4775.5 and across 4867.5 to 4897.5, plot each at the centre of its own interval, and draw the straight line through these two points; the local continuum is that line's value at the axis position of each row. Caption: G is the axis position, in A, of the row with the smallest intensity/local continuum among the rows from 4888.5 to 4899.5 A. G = 4893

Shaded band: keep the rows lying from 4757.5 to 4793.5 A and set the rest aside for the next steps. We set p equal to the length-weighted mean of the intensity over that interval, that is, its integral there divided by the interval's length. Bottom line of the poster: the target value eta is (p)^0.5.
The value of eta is 0.99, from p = 0.99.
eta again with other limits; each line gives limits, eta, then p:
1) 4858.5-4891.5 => 1.01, 1.01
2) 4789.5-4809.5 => 0.98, 0.96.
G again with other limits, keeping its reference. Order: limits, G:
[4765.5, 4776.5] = 4772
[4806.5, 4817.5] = 4816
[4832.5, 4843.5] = 4834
